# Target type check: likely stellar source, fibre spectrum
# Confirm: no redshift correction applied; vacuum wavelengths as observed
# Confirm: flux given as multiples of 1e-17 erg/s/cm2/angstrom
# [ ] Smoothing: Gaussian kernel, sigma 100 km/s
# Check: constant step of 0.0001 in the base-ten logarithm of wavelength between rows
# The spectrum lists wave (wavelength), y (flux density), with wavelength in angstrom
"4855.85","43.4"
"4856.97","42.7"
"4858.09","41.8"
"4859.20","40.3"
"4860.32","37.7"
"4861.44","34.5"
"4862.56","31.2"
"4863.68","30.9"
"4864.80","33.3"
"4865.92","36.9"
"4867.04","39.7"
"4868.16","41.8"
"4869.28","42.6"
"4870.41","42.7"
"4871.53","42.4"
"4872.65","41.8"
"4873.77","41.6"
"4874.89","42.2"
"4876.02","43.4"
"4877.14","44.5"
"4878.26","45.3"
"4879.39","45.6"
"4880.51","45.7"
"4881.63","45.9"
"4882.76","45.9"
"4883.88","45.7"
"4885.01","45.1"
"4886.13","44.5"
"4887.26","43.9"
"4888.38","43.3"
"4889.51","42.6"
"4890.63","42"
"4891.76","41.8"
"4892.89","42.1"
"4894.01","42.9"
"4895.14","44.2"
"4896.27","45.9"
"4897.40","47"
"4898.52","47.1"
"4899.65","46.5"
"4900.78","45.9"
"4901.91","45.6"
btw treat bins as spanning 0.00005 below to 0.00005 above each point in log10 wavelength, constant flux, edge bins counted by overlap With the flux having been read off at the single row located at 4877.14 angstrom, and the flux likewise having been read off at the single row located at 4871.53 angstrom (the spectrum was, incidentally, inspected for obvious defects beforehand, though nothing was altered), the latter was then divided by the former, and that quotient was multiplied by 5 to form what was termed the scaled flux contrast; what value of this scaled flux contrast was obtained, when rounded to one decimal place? 4.8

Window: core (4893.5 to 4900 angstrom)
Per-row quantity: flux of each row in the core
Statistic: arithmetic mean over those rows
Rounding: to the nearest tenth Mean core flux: 45.6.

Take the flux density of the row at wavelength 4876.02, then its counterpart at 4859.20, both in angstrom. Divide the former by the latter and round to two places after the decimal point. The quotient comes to 1.08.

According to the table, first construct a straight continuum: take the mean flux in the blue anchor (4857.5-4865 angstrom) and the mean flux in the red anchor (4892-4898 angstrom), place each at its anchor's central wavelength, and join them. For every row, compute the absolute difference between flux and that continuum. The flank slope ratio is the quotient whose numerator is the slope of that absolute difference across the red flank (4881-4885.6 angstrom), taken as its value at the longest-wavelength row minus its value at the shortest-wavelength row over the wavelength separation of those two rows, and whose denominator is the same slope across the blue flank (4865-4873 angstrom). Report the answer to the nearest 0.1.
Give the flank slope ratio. -1.1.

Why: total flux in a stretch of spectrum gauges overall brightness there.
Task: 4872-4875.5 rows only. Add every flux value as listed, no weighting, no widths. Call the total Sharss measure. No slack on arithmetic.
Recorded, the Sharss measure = 126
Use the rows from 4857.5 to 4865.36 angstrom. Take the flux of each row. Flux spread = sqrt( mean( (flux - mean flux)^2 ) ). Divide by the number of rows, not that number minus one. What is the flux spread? 4.0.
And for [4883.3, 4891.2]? 1.2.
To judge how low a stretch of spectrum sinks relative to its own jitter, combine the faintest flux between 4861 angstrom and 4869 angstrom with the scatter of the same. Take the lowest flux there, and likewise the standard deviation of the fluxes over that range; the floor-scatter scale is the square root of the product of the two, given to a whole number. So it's 11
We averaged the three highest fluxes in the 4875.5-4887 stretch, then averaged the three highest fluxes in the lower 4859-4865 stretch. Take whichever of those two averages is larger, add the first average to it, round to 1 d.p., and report 91.7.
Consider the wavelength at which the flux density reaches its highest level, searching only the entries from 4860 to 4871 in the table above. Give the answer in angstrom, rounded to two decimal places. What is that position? 4870.41 angstrom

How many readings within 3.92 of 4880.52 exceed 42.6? 7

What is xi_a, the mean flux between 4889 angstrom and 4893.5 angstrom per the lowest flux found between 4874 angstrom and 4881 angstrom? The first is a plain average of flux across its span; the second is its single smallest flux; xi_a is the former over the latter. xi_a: 1.00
